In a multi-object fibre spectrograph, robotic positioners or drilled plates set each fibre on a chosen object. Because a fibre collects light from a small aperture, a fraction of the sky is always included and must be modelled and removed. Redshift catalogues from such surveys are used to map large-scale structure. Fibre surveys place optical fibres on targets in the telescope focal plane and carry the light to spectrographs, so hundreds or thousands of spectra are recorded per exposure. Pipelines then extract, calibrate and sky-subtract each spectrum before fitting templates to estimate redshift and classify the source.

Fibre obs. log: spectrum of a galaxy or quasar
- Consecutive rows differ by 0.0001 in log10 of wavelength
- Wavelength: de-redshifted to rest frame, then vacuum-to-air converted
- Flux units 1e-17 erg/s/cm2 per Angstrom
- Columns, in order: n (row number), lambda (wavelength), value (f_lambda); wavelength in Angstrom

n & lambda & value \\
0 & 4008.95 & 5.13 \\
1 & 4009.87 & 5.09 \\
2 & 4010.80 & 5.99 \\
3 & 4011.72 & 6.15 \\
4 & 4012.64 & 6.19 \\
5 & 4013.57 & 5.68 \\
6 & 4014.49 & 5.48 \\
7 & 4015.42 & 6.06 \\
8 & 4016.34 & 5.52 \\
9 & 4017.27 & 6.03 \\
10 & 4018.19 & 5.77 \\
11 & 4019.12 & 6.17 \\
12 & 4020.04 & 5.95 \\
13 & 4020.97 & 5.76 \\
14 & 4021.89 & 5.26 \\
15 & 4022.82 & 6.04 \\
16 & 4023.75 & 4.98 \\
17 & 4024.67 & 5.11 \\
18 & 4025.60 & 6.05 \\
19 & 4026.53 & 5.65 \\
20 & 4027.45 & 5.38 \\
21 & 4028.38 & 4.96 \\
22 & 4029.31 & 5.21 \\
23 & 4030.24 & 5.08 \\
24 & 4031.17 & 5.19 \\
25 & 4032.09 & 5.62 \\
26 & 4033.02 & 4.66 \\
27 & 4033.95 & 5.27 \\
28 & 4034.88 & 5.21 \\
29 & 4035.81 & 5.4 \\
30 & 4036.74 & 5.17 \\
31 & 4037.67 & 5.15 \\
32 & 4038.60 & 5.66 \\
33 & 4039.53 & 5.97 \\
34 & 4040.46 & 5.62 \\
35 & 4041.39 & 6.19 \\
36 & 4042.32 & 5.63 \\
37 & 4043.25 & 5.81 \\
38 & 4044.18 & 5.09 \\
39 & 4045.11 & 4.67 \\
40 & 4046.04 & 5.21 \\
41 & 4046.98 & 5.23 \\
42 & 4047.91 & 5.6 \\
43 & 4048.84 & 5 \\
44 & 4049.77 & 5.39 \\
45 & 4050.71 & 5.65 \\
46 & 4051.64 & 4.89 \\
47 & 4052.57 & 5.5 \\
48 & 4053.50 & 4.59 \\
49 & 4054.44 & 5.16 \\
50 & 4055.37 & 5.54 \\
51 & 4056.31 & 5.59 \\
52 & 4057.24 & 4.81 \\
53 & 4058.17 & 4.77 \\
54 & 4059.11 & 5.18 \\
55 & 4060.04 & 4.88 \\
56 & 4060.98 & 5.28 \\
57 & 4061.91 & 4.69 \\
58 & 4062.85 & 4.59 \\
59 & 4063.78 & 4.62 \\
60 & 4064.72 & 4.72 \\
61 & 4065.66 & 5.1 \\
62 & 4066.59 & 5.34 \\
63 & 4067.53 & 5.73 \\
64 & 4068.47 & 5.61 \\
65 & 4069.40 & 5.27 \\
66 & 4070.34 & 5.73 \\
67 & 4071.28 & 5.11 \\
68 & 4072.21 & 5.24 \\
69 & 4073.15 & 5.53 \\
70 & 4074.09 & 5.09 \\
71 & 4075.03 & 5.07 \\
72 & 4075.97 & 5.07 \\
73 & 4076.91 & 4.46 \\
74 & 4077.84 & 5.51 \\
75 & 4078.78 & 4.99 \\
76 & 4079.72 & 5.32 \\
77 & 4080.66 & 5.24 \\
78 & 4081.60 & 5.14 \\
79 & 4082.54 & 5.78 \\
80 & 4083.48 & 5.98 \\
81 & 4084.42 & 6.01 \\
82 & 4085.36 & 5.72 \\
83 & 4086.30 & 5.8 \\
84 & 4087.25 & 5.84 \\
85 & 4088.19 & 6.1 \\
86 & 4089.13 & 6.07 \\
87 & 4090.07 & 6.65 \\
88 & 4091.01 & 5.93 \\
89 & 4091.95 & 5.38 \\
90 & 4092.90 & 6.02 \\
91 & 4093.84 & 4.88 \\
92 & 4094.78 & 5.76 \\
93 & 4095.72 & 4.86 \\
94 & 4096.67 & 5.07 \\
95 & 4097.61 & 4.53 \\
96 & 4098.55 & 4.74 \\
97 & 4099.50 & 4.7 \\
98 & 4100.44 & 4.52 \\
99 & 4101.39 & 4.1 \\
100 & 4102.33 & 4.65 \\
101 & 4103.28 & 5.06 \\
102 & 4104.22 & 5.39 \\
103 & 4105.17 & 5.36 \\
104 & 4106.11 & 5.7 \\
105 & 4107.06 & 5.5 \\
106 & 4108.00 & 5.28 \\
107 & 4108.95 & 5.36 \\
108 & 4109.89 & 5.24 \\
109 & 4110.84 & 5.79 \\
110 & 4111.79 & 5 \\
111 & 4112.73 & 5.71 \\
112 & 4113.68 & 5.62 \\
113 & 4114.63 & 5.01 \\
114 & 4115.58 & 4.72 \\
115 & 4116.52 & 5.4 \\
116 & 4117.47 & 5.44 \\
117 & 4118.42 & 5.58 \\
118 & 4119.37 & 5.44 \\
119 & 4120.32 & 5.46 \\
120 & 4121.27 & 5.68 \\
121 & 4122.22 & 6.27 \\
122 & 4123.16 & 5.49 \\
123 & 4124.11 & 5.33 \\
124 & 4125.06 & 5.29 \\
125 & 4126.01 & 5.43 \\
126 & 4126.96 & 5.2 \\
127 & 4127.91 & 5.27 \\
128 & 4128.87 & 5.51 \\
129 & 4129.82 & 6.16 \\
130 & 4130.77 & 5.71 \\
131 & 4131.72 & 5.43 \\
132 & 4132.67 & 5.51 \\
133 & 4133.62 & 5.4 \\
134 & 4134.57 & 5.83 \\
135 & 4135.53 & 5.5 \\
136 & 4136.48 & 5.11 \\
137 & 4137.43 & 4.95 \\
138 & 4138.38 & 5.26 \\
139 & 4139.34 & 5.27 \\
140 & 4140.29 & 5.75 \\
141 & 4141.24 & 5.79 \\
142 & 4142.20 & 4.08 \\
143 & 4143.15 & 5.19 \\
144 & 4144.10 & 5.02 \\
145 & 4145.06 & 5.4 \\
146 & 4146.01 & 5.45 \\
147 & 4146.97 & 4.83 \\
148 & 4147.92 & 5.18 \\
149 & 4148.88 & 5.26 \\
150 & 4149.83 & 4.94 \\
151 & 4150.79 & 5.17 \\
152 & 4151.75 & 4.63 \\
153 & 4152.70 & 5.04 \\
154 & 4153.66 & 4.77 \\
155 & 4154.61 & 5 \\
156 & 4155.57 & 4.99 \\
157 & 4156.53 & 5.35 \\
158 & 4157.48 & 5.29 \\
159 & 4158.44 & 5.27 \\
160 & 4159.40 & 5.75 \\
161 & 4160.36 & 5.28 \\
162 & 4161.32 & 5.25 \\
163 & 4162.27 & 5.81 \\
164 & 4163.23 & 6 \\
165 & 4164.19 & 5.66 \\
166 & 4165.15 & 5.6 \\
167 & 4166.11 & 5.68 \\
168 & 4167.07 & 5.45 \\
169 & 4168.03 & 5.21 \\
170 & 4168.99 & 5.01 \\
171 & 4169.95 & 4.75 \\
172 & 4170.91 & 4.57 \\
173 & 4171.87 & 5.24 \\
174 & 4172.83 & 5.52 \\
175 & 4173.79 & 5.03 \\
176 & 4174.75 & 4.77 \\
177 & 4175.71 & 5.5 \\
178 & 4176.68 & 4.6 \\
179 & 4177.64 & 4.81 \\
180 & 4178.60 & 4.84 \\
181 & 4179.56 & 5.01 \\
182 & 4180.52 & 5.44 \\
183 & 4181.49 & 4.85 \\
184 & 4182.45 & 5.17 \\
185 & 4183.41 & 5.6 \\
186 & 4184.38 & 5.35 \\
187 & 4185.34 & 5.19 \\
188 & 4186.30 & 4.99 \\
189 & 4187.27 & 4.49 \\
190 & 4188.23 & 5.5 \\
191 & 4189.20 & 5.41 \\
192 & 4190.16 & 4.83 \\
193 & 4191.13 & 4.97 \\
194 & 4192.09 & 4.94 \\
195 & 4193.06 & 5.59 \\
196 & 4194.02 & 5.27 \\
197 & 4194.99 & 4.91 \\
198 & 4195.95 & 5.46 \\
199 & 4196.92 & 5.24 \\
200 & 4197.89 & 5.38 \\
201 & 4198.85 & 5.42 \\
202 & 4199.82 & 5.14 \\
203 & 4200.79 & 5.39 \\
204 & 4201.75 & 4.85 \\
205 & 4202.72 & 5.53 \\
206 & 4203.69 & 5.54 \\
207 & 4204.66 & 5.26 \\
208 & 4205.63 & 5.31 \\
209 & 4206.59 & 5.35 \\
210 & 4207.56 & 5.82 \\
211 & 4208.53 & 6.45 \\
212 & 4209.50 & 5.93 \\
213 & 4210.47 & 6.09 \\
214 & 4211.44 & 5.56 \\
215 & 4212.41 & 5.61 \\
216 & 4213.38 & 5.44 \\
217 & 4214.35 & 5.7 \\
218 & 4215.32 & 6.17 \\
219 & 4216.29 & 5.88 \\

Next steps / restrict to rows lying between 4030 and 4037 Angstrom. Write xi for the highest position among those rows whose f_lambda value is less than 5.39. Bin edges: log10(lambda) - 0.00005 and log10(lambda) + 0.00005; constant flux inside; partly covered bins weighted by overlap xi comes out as 4036.74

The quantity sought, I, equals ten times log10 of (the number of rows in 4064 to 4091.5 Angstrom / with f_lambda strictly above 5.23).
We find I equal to 13.0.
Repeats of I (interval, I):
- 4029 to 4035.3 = 3.0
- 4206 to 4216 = 10.0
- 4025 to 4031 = 4.8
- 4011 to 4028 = 12.0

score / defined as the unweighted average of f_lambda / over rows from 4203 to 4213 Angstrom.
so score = 5.69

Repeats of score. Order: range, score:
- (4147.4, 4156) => 5.00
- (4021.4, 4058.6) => 5.32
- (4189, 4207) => 5.25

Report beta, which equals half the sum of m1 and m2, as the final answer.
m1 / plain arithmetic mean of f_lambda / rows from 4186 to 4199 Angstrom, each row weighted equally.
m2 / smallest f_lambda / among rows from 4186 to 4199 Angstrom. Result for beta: 4.83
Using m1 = 5.17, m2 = 4.49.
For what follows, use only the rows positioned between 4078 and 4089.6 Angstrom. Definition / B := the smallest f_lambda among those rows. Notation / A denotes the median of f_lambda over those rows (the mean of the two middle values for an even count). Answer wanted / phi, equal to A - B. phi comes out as 0.8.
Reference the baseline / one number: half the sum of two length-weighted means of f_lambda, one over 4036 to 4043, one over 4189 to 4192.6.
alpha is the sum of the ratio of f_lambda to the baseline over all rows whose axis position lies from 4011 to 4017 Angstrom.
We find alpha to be 6.6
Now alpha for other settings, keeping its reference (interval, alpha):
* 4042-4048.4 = 7.0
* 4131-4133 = 2.1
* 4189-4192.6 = 3.8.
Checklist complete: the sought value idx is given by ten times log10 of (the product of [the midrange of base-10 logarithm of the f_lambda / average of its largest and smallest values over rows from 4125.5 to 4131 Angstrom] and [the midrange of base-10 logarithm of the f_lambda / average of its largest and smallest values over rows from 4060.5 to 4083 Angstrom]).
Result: -2.7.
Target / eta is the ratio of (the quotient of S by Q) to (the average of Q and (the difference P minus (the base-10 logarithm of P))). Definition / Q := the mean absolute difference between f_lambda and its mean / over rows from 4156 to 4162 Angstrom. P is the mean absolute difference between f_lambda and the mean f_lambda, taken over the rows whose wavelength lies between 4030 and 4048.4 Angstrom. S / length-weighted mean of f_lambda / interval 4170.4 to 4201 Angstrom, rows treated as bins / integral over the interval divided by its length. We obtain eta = 84.7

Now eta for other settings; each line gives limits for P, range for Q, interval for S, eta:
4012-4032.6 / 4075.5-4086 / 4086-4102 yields 23.8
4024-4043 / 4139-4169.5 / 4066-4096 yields 34.5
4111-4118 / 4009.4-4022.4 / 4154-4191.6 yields 33.2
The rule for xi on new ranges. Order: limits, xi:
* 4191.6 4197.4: 4196.92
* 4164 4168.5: 4168.03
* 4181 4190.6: 4190.16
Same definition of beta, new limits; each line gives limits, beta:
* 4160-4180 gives 4.89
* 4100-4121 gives 4.67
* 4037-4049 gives 5.06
